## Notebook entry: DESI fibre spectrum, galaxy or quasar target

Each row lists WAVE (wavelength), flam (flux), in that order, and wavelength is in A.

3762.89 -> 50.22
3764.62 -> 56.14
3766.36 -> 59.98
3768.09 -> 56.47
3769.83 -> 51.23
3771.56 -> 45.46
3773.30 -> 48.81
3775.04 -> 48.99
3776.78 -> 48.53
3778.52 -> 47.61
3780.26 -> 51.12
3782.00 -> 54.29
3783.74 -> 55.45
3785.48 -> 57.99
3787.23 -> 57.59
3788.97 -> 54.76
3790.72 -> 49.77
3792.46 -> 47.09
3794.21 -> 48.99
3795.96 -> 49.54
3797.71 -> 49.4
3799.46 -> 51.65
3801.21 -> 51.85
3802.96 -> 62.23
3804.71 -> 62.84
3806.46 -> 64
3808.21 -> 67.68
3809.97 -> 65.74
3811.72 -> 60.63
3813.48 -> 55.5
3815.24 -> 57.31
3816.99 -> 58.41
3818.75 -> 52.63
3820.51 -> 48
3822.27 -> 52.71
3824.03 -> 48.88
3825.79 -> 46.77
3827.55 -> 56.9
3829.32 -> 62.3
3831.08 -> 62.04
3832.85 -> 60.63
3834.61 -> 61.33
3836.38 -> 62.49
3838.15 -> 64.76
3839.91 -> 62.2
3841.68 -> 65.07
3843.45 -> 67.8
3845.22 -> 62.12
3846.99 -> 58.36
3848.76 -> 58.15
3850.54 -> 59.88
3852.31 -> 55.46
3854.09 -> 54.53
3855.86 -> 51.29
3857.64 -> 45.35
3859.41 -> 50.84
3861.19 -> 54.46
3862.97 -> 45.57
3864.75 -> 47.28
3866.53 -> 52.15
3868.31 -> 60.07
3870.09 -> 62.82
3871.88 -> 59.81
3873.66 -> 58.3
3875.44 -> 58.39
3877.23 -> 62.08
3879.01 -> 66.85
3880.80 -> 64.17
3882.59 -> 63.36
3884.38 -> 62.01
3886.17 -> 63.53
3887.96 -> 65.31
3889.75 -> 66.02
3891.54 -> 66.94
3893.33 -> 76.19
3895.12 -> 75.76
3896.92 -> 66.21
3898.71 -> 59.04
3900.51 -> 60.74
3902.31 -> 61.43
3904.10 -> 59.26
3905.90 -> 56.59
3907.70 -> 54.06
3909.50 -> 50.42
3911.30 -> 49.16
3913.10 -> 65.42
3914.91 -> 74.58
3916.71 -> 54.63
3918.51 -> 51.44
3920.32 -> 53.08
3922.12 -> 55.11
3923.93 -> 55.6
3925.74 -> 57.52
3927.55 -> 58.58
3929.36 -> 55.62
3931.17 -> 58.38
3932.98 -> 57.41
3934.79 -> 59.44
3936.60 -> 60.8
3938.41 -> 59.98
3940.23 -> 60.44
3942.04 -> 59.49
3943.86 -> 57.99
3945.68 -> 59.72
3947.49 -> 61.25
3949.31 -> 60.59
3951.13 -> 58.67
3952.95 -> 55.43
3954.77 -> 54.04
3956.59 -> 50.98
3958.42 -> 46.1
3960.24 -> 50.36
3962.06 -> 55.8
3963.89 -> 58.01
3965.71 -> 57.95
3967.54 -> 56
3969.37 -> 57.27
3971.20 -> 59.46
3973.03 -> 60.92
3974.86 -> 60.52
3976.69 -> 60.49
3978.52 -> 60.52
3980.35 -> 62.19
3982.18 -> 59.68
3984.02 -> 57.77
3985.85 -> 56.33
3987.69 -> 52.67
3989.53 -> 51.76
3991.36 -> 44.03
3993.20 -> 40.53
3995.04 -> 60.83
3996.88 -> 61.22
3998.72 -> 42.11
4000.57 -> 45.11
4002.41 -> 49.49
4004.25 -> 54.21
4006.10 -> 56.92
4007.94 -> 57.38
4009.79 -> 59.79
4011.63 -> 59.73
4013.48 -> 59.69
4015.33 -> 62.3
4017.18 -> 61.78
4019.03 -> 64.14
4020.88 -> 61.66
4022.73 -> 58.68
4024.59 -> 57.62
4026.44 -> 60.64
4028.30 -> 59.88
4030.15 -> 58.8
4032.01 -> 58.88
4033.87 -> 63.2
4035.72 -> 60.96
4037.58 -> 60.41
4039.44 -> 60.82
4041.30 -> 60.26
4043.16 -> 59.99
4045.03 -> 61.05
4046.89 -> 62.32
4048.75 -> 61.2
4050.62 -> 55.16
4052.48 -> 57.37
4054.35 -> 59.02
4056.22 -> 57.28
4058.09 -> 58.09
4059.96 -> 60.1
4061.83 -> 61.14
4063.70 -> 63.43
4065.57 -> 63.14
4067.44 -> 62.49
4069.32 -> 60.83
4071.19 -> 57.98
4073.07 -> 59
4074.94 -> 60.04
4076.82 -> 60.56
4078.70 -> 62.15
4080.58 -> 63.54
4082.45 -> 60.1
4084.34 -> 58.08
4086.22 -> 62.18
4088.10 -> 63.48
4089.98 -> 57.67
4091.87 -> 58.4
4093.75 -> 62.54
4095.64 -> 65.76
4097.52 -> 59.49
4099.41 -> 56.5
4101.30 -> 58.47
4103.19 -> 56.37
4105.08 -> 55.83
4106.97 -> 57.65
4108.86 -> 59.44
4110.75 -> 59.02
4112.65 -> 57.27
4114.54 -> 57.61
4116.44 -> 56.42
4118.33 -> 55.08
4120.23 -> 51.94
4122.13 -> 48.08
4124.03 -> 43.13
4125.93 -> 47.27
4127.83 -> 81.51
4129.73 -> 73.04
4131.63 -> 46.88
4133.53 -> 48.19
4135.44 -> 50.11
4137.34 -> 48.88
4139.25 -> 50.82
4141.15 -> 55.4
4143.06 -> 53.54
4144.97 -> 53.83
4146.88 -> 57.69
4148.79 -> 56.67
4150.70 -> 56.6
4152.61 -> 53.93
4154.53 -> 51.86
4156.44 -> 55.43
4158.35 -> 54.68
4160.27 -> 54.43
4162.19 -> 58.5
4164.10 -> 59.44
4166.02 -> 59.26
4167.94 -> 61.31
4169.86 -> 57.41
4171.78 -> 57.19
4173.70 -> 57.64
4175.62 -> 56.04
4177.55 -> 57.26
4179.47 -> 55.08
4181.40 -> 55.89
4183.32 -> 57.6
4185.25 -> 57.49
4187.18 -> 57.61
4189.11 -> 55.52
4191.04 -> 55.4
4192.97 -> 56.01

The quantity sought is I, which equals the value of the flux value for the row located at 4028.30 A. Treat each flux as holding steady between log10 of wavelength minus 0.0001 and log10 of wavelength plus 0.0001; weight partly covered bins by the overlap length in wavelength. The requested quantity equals 59.88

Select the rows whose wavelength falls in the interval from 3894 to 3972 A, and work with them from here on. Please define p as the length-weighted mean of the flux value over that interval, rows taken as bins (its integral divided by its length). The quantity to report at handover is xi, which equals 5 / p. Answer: 0.0863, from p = 57.9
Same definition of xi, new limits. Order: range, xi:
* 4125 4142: 0.0896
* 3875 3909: 0.0788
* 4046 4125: 0.0852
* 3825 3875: 0.0870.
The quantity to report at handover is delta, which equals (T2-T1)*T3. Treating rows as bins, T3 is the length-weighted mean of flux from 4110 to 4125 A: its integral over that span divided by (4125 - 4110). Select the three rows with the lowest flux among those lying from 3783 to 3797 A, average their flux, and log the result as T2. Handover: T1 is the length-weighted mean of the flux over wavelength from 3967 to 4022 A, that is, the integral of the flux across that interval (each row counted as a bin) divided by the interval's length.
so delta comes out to -429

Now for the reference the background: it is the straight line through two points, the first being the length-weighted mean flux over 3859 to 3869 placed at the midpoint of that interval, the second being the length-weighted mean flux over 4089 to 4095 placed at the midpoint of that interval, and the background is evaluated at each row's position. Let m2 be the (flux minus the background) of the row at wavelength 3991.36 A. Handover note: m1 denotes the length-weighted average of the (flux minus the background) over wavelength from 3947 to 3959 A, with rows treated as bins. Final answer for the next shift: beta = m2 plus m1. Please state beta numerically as -12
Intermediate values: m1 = 0.5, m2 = -12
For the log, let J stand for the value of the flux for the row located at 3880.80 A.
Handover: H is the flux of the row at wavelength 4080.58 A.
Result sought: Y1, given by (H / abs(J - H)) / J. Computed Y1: 1.57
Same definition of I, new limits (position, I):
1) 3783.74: 55.45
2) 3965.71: 57.95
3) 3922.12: 55.11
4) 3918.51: 51.44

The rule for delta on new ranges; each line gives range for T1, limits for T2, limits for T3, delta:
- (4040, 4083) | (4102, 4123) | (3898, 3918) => -502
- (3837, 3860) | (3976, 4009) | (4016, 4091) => -970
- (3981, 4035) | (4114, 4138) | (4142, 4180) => -606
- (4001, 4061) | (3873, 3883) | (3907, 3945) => 21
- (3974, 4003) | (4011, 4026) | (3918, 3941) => 261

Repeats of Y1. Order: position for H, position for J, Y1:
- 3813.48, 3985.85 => 1.19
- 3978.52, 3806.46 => 0.27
